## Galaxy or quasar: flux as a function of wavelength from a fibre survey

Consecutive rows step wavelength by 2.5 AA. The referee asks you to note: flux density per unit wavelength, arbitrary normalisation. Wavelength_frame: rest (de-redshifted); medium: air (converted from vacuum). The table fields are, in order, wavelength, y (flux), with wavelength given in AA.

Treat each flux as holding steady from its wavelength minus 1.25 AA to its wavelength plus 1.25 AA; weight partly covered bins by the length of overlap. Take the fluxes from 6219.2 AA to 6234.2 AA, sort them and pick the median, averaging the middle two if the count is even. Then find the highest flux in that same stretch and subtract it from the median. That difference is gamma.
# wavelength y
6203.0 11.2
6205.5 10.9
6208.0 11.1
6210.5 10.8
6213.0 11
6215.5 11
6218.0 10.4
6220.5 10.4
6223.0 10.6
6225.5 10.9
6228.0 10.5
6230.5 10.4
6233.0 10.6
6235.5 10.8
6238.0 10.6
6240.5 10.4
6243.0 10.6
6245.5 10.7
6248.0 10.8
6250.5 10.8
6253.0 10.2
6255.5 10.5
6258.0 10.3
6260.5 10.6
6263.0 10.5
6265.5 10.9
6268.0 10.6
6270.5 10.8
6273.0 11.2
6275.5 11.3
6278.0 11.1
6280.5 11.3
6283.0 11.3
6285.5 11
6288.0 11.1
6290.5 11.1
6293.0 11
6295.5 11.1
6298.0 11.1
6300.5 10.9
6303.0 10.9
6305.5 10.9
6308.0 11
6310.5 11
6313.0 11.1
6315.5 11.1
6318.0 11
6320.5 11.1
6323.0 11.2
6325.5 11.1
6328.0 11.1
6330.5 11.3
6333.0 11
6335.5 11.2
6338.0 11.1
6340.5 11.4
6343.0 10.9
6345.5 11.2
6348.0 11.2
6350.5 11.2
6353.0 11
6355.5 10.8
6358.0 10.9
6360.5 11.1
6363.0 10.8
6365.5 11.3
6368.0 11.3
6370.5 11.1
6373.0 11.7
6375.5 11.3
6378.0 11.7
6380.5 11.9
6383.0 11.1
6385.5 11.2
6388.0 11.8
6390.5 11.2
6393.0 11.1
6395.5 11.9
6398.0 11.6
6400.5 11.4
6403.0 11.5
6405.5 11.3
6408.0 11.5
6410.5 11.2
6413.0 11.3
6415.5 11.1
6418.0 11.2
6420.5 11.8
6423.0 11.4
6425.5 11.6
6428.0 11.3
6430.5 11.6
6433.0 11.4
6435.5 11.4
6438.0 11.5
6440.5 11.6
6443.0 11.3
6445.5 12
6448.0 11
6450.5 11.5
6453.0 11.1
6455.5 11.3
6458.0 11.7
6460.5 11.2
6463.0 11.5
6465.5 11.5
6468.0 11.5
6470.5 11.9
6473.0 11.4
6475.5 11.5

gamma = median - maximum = -0.35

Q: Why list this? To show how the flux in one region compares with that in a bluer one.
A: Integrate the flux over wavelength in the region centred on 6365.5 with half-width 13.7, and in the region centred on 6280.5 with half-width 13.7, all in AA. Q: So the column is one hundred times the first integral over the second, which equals 101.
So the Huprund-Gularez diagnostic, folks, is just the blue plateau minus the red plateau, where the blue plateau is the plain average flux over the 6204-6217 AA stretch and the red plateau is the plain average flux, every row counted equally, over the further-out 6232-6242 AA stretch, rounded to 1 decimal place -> 0.4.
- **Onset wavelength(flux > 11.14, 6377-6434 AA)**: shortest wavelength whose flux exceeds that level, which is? 6378.0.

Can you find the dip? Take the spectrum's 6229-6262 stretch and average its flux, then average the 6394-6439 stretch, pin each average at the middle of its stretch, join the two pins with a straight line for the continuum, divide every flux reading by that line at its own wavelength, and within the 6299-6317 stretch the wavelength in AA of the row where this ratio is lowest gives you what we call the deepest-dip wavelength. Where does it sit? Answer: 6305.5 AA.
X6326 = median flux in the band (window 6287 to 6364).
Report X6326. 11.1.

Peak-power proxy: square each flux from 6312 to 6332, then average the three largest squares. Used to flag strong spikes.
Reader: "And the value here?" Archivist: 125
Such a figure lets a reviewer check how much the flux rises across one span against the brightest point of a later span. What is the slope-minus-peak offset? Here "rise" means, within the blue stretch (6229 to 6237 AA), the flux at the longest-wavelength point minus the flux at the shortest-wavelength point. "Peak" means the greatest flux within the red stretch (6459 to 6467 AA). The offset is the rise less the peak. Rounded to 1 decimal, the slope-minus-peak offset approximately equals -11.1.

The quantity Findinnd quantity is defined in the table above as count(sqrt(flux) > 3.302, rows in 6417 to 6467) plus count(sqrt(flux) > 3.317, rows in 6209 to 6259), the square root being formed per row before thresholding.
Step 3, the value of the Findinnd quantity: 20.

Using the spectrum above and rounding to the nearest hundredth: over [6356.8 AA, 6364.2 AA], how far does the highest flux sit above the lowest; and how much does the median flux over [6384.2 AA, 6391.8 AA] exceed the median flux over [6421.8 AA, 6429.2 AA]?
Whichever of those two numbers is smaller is -0.20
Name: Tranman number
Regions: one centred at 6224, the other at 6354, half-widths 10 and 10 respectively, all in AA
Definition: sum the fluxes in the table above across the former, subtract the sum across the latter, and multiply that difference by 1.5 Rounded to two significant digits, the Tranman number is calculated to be -5.1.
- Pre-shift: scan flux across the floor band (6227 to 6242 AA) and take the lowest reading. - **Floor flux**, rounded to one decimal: 10.4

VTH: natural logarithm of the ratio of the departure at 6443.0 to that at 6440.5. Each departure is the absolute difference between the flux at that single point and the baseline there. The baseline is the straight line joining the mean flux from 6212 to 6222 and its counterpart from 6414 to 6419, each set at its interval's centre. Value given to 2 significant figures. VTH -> -1.5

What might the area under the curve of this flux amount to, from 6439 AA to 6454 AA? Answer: 171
